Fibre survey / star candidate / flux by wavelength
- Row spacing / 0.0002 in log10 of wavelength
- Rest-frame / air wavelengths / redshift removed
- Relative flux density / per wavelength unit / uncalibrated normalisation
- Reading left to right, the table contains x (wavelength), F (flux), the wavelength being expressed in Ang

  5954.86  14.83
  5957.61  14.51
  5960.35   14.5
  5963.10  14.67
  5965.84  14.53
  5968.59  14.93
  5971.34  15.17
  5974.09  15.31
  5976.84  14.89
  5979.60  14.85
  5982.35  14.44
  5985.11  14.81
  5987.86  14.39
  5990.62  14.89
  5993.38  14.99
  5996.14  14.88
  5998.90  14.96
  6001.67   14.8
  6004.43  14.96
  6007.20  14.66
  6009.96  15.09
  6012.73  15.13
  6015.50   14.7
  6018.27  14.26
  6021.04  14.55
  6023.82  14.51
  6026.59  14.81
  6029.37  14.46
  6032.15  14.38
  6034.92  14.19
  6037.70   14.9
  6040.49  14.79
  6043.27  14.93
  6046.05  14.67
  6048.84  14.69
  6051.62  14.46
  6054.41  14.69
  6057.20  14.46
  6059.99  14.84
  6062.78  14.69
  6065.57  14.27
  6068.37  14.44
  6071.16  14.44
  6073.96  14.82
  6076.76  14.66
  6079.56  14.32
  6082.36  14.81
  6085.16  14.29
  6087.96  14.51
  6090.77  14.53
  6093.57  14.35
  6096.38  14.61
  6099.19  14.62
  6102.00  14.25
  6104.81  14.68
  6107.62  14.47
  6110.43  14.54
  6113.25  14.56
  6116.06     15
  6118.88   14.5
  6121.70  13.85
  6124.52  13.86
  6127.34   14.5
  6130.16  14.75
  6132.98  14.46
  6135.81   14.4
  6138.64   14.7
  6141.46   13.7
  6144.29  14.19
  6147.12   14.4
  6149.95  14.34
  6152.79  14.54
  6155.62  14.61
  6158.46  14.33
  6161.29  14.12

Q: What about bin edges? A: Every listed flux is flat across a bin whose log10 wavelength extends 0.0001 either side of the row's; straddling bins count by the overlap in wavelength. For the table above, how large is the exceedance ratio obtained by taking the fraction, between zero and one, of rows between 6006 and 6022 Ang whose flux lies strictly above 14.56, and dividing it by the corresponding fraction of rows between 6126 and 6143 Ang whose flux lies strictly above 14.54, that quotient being 2.0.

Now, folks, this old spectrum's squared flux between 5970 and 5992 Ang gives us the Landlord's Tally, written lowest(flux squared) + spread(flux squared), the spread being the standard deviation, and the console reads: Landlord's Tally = 216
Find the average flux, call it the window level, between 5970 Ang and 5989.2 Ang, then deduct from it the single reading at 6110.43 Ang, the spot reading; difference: 0.30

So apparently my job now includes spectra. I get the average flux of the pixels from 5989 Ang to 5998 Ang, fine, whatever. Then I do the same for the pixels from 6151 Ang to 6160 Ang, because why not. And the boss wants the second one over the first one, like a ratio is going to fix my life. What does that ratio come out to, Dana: 0.971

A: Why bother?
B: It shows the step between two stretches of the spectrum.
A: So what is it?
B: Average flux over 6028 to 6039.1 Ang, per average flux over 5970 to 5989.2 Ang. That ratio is 0.976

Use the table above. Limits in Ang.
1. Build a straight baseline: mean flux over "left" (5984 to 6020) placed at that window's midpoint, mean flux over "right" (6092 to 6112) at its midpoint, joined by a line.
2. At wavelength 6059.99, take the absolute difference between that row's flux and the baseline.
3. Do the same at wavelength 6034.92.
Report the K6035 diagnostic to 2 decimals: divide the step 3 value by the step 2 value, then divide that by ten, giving 0.25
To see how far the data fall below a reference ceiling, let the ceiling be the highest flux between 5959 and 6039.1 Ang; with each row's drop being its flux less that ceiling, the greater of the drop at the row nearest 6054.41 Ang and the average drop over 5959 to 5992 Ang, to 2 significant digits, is -0.53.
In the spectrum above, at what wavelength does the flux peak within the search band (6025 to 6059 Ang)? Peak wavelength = 6043.27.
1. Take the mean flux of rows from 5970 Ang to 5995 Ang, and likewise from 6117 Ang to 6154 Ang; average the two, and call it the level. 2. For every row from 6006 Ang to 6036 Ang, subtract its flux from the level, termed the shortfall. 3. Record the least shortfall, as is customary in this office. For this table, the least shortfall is -0.54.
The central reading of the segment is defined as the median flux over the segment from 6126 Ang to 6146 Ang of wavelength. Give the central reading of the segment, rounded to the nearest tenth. 14.5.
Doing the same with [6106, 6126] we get 14.5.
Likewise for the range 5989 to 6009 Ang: 14.9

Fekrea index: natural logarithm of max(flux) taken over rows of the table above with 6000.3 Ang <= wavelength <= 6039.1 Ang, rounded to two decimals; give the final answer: 2.72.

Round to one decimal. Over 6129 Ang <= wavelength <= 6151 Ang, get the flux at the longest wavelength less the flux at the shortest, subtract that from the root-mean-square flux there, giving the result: 14.8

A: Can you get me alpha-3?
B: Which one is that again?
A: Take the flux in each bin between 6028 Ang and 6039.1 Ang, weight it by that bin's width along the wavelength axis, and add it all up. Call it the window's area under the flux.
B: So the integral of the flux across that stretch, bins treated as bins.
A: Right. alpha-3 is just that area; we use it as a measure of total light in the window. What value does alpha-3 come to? 161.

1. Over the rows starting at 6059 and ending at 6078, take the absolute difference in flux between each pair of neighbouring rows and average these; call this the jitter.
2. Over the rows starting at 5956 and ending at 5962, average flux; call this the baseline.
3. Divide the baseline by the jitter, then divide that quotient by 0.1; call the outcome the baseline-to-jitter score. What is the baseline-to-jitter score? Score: 680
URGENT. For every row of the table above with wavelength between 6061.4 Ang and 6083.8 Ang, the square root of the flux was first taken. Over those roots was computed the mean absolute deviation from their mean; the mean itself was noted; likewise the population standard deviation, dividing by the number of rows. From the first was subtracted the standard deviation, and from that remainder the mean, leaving -3.82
